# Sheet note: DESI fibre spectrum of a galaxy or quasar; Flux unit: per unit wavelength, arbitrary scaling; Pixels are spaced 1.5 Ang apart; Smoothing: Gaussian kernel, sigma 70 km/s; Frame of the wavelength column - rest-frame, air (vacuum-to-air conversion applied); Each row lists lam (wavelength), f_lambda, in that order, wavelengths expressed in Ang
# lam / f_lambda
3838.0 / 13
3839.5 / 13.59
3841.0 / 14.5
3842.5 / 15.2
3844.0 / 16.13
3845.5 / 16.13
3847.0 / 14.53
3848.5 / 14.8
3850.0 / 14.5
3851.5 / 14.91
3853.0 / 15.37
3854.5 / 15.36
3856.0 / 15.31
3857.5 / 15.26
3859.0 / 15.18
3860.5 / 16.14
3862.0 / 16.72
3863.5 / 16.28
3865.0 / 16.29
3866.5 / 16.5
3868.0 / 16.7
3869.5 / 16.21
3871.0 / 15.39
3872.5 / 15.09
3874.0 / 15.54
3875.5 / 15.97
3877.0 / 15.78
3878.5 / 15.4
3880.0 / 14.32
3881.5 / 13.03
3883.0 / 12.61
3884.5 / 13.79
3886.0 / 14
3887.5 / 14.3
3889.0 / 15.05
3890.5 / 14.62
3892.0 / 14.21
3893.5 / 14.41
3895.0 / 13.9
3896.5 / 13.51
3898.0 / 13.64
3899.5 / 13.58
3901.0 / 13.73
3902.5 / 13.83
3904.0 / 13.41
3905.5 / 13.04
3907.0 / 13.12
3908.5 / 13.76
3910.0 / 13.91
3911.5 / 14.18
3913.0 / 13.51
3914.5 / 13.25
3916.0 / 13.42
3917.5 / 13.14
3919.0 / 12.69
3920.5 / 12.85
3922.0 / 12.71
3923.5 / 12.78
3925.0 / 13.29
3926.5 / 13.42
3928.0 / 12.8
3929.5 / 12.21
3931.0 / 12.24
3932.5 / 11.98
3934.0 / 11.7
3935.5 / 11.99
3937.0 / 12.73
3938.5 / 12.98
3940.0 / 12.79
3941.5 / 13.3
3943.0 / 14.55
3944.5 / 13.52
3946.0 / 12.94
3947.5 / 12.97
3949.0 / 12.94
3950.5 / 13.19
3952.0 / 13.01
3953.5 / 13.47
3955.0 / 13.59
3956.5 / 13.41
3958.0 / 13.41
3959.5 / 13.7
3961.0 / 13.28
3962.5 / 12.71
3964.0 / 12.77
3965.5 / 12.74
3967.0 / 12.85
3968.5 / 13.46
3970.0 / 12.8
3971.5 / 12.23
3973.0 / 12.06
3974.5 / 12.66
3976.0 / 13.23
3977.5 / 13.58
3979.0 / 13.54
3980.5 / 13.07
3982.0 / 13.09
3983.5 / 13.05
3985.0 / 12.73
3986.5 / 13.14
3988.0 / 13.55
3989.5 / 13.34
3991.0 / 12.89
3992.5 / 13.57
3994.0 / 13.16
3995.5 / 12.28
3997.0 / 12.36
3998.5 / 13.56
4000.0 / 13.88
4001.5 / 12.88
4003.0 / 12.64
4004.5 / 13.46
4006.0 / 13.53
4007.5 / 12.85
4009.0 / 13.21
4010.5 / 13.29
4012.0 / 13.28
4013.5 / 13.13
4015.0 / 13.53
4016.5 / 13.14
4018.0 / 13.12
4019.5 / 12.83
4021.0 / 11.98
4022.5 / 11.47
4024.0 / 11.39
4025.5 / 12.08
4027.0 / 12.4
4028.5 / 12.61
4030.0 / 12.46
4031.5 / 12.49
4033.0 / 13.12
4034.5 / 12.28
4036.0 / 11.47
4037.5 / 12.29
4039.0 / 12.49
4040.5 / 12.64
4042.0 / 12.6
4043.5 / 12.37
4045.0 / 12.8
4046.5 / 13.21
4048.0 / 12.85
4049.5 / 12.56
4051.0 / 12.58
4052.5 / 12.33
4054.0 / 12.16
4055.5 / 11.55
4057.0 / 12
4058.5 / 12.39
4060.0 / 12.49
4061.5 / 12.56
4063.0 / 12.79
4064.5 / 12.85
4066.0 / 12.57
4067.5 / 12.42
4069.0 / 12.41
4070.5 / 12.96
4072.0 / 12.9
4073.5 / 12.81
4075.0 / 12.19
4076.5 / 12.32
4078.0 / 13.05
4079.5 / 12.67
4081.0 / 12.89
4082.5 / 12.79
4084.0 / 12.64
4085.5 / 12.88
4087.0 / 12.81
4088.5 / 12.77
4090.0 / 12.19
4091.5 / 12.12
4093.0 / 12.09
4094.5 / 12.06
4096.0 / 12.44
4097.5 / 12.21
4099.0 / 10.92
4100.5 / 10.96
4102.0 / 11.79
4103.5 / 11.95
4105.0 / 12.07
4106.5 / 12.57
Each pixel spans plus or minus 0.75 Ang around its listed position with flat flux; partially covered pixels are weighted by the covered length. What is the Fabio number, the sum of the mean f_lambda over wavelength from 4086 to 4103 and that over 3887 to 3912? 25.9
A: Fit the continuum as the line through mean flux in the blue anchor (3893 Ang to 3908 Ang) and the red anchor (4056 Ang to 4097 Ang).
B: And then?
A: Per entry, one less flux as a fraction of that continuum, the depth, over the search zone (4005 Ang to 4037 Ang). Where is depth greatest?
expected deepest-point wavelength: 4024.0 Ang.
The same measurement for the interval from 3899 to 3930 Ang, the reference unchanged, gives 3929.5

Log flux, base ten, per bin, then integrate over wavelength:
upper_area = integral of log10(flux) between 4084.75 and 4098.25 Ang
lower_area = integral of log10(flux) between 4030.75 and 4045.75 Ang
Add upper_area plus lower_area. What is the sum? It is 31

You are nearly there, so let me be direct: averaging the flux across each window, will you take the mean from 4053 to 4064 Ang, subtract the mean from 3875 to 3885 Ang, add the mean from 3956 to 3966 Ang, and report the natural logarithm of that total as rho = 2.40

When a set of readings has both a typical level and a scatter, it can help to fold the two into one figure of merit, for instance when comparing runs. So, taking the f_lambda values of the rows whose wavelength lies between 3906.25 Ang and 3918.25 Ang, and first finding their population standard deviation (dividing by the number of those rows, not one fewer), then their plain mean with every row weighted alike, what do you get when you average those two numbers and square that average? 48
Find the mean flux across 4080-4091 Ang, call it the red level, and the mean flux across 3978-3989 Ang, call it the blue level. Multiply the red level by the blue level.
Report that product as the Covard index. 167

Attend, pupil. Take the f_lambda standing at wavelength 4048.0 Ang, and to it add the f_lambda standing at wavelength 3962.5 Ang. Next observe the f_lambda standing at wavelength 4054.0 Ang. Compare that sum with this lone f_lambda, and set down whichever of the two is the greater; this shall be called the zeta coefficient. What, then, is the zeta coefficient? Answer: 25.6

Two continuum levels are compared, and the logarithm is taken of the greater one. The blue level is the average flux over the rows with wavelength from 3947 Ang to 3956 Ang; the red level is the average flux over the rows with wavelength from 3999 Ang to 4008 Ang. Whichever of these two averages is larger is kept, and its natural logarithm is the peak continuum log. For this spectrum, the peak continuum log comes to 2.58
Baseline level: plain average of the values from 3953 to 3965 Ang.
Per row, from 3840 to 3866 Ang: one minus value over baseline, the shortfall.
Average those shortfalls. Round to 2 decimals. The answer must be -0.16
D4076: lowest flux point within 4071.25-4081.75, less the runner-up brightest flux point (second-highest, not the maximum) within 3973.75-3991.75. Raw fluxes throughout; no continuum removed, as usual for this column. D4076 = -1.4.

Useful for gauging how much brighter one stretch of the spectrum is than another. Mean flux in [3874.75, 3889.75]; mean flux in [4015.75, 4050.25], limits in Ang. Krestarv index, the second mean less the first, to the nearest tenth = -2.0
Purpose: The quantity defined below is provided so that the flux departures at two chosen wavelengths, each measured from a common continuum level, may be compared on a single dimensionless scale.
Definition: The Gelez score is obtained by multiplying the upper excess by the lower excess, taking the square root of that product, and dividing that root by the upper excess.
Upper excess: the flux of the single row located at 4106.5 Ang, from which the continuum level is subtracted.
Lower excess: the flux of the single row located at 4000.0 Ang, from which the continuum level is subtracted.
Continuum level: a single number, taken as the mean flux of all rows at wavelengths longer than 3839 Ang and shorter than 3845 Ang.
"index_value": -0.7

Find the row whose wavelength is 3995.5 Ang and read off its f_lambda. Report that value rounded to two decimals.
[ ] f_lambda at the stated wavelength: 12.28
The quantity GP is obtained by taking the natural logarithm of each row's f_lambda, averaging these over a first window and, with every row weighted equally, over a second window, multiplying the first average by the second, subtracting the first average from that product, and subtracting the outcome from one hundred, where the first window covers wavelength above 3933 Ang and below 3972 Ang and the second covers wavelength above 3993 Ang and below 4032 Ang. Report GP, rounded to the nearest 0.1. 96.0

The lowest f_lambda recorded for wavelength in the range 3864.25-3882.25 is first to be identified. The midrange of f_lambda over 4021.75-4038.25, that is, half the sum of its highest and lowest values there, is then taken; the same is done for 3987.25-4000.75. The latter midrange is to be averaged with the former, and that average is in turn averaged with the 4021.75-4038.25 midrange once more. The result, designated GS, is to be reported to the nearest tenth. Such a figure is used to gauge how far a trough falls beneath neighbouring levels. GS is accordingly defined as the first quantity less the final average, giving 0.6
